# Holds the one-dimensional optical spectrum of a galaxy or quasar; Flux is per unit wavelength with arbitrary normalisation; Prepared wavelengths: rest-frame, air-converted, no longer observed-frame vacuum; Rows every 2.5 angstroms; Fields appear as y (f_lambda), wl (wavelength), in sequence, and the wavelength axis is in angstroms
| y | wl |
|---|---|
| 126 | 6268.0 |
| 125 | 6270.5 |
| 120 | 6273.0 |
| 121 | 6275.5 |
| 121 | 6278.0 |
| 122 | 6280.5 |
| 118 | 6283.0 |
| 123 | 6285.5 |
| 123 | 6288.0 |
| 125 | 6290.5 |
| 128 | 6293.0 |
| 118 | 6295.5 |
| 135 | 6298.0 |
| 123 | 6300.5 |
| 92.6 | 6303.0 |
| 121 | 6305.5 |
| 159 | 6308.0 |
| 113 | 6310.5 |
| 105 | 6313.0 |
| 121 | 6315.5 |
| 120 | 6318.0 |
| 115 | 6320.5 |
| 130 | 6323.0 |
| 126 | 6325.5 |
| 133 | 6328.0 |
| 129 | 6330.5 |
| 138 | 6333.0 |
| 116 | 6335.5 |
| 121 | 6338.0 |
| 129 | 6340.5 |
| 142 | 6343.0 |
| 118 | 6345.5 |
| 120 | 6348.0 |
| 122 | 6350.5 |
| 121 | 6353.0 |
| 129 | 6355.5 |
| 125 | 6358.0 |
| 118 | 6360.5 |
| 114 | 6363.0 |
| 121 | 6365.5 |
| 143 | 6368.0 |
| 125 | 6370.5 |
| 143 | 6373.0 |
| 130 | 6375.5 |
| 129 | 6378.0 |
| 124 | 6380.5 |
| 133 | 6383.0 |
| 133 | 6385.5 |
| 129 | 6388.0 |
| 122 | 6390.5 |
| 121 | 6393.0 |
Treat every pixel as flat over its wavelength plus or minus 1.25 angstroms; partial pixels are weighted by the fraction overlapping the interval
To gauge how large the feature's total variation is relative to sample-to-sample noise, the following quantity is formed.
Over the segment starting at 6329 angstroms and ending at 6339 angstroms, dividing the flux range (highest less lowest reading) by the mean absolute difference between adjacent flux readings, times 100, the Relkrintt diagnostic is 183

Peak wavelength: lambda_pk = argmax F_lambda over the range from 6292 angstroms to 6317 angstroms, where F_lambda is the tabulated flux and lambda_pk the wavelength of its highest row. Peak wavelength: 6308.0 angstroms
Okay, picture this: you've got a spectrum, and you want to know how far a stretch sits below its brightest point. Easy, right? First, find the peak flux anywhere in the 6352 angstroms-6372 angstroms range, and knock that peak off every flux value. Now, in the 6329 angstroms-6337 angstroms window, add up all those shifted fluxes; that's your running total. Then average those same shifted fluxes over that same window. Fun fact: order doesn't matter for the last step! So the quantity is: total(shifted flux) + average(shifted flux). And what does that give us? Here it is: -61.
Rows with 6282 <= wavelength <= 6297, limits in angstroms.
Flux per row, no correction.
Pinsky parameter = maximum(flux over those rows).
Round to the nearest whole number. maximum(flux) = 128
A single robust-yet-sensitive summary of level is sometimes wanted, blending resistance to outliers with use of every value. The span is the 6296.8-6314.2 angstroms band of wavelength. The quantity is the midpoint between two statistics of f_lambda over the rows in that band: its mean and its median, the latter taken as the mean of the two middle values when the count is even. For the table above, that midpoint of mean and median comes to 121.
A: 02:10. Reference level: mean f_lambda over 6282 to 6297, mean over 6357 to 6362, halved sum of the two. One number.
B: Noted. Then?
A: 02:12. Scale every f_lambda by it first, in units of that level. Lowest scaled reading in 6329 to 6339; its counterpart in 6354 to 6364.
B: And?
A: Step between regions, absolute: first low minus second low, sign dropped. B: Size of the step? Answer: 0.02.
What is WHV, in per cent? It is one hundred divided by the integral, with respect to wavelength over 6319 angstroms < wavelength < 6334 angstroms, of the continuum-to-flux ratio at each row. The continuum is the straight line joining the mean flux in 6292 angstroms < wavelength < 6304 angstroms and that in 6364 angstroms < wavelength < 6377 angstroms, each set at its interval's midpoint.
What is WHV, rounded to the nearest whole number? 7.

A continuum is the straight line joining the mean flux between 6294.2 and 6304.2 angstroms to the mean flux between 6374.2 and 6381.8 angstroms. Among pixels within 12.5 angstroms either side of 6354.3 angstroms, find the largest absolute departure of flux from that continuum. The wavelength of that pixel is 6343.0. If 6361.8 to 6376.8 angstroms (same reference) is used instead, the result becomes 6368.0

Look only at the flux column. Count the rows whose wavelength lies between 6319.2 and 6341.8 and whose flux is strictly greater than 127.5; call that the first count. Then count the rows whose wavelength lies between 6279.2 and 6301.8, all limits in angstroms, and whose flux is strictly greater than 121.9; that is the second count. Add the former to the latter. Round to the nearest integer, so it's 12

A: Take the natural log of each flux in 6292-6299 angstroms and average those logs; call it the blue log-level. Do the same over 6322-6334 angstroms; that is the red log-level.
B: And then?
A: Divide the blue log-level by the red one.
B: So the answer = 0.99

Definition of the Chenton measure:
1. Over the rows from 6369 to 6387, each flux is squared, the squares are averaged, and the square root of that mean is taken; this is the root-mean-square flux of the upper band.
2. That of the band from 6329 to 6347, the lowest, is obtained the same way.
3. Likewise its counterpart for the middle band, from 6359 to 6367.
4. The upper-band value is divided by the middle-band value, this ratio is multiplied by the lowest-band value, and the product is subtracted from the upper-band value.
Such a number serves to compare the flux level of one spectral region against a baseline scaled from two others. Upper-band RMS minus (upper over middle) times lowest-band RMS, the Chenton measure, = -11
